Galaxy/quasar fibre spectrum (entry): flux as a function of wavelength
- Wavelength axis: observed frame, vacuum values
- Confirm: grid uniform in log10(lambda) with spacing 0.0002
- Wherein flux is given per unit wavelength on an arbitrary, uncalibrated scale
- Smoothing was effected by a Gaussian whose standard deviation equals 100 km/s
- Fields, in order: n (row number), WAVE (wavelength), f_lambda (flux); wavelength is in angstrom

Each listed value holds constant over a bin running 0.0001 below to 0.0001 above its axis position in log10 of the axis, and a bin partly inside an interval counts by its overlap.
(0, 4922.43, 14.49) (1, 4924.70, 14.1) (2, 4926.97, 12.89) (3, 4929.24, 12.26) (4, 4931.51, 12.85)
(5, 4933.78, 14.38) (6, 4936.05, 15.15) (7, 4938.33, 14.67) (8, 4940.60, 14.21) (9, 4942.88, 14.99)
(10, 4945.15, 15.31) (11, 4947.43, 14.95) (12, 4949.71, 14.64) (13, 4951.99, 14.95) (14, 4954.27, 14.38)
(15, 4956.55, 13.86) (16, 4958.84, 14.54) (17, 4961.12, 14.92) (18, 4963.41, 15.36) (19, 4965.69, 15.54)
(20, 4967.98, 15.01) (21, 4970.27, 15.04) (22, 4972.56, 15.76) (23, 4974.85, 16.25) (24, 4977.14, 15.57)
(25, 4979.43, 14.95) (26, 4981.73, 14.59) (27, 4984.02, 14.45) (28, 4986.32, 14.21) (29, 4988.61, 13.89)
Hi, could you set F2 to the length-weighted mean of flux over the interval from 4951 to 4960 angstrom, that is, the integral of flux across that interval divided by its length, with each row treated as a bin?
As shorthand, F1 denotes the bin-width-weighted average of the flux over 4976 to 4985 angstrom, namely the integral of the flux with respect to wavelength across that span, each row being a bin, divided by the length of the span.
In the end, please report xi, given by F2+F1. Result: 29.3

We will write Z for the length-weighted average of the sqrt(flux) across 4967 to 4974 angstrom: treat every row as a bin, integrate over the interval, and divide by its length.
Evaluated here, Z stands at 3.91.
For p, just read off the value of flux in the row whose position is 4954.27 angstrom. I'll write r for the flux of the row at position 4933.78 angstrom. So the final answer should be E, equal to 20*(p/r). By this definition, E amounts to 20.0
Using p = 14.38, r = 14.38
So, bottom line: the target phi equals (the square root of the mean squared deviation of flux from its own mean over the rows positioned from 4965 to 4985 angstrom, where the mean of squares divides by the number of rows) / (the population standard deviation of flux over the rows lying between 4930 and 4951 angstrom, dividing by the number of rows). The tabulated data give 0.8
